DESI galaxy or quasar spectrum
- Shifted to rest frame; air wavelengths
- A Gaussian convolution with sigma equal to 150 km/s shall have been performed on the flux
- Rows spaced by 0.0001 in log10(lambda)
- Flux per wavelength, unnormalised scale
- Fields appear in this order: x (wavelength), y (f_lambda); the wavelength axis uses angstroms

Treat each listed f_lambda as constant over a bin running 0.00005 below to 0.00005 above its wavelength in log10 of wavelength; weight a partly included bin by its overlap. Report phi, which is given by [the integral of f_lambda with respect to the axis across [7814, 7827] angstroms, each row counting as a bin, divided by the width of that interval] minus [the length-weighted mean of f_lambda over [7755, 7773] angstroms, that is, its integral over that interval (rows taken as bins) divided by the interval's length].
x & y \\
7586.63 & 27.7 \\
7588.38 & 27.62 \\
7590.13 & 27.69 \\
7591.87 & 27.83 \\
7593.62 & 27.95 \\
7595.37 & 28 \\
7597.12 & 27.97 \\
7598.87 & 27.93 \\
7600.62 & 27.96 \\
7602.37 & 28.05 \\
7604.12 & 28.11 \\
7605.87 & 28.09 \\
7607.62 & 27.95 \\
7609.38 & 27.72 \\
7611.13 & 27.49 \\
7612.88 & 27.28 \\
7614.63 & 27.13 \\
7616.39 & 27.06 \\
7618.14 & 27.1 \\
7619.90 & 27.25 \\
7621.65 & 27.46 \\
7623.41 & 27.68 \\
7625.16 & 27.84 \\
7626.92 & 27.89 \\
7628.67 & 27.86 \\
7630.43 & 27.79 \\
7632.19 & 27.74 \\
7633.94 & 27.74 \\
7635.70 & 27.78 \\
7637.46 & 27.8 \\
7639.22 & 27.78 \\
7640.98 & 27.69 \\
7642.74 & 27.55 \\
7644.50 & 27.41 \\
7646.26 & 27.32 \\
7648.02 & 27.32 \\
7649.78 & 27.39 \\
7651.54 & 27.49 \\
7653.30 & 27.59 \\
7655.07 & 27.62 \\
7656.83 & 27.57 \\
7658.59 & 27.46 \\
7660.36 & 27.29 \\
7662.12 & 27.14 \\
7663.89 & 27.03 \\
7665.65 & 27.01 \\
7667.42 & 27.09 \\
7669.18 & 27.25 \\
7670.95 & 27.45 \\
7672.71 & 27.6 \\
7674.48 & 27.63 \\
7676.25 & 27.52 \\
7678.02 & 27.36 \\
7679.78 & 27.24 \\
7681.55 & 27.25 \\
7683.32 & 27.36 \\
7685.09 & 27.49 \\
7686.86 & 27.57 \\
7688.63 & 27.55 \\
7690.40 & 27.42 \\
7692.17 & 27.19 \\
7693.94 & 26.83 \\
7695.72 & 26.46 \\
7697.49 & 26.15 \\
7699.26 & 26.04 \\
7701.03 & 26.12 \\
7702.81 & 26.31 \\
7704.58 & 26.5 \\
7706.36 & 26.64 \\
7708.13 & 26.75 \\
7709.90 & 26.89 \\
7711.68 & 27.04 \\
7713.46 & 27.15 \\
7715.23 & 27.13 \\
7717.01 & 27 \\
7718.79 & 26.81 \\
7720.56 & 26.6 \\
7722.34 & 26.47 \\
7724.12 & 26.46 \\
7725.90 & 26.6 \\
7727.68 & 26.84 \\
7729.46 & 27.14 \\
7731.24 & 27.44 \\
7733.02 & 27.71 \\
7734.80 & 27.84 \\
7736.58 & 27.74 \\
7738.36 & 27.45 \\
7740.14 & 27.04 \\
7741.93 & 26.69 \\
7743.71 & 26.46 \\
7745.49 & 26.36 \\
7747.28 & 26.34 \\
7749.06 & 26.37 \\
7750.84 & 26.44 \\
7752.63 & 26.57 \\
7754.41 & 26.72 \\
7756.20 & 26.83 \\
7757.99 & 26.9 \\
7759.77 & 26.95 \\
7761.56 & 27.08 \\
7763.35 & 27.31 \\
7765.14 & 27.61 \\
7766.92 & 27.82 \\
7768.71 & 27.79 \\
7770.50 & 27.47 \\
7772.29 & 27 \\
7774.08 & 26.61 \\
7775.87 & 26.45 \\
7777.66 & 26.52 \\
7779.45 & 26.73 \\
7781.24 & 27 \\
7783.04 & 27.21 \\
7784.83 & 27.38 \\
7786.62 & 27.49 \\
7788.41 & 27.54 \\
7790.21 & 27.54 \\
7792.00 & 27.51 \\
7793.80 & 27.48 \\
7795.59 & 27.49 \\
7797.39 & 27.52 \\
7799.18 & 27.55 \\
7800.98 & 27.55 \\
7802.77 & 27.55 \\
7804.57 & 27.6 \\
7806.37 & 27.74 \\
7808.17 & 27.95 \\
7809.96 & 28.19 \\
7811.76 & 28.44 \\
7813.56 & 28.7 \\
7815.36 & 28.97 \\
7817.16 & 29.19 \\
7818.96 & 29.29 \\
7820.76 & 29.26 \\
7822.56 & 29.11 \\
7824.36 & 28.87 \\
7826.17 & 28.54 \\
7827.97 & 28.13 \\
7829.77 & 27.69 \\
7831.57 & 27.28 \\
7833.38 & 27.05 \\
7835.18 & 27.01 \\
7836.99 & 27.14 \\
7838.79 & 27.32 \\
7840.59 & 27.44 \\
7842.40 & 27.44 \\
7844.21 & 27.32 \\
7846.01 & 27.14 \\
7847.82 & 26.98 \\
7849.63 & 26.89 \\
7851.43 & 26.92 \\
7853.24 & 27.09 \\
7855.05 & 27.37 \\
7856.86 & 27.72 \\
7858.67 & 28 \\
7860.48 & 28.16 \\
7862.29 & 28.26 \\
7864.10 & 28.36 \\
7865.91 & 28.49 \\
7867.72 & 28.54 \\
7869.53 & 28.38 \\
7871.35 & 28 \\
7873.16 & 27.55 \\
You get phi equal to 1.7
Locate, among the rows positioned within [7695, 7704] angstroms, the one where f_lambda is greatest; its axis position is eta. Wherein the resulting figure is 7695.72 angstroms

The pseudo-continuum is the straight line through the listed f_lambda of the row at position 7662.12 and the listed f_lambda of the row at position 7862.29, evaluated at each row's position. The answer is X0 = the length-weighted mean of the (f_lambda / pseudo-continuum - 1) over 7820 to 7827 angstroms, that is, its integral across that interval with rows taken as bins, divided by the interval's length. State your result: 0.032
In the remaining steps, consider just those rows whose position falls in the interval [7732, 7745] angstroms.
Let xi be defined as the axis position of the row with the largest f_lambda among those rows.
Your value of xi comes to 7734.80 angstroms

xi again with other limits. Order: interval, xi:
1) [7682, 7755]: 7734.80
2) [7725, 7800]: 7734.80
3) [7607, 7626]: 7607.62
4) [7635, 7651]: 7637.46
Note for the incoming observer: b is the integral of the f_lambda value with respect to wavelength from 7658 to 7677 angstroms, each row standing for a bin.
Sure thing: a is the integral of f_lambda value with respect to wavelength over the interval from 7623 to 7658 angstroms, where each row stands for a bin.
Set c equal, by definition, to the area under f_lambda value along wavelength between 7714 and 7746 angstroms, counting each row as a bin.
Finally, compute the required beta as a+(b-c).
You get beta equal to 622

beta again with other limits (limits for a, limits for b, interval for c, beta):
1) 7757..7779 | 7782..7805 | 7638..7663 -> 542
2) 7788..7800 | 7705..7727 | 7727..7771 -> -272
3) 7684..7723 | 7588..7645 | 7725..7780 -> 1141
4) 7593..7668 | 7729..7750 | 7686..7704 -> 2156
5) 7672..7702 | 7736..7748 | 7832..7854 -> 538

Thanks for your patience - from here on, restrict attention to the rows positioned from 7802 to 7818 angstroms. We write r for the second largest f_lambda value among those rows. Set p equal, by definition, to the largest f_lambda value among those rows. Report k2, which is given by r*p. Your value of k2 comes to 846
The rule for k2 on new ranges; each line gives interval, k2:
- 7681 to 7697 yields 760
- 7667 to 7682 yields 763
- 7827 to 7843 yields 779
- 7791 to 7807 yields 766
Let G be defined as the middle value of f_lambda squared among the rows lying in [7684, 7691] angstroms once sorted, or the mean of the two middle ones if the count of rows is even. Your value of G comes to 757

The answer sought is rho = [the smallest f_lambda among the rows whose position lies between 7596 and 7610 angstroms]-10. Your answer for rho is 17.7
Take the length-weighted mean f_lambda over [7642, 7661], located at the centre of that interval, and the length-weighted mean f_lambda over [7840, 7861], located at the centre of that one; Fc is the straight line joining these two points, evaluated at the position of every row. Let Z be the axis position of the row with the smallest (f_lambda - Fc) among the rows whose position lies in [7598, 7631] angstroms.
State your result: 7616.39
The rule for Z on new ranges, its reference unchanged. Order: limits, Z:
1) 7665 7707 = 7699.26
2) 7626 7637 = 7632.19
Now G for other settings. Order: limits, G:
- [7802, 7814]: 781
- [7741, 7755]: 700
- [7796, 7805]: 759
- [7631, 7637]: 770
